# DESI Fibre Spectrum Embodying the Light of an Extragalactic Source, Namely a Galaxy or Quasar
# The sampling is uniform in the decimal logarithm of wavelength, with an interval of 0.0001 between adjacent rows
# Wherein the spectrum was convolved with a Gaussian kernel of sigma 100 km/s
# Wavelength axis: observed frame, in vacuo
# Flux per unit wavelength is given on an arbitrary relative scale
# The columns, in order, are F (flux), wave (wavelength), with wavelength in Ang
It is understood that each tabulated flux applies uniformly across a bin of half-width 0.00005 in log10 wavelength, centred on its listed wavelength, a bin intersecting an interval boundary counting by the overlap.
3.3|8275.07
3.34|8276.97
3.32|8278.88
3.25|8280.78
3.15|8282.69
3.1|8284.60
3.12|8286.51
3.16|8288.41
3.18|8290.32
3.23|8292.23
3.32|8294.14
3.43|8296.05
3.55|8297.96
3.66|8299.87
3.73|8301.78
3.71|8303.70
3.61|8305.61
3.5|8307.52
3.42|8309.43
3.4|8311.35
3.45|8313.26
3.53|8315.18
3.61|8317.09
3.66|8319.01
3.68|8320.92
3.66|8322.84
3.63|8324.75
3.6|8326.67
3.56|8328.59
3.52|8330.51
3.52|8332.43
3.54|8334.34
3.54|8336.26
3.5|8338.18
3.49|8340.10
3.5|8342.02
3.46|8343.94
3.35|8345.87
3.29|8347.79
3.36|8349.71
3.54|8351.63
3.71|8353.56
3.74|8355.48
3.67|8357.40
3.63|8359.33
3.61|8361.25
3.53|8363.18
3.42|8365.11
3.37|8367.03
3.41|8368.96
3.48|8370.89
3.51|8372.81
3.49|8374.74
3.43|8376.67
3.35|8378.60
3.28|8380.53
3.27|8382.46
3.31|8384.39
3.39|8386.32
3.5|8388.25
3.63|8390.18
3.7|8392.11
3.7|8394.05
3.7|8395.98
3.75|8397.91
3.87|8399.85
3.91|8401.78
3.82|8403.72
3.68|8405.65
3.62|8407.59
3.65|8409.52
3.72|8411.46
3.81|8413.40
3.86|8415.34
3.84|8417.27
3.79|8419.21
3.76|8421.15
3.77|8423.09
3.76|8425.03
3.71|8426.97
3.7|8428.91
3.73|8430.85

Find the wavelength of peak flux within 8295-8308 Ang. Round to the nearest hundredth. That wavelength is 8301.78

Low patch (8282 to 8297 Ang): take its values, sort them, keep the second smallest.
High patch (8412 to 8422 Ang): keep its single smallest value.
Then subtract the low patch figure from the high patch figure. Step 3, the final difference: 0.6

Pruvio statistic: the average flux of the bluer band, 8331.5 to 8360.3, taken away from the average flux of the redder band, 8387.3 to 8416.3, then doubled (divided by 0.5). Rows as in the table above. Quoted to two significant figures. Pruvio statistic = 0.41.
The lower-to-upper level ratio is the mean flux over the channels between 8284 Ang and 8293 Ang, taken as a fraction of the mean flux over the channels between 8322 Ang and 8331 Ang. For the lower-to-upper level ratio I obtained 0.879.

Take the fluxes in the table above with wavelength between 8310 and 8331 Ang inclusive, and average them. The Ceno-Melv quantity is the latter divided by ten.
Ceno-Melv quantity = 0.357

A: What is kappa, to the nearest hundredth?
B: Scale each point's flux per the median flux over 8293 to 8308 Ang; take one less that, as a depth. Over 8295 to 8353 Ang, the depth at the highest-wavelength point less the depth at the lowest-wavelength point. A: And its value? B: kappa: -0.03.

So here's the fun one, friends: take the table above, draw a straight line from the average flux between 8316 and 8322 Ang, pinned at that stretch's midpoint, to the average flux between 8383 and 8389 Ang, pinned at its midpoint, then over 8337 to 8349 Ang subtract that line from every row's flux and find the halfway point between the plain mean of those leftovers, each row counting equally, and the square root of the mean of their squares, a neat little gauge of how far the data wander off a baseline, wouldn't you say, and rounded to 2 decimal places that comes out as 0.01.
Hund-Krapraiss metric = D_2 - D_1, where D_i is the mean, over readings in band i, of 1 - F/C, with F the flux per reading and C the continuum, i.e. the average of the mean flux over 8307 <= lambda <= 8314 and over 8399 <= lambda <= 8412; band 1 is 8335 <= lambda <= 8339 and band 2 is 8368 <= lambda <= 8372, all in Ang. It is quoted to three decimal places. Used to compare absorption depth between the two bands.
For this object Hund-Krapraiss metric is 0.021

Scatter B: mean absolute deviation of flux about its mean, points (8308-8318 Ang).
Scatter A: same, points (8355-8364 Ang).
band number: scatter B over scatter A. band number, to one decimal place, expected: 1.3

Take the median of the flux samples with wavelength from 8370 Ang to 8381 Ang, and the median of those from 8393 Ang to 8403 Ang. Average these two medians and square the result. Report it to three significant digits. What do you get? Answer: 13.0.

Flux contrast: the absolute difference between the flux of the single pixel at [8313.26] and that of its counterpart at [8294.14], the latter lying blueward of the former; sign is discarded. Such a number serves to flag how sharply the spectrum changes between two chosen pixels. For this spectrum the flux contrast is 0.13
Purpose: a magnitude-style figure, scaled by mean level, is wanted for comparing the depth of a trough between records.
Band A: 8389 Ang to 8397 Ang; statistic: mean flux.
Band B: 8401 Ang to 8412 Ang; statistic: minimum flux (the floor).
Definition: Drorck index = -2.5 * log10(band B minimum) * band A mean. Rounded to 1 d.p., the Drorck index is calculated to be -5.1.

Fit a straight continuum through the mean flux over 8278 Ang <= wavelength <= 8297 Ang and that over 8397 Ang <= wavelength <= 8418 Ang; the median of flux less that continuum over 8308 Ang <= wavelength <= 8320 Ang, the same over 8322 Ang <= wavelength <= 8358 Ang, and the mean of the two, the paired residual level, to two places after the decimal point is 0.12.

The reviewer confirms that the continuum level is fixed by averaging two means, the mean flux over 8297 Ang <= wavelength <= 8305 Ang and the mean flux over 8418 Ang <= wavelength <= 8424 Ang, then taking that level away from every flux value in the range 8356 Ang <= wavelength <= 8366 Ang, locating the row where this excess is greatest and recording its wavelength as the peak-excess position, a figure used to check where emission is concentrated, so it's 8357.40 Ang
